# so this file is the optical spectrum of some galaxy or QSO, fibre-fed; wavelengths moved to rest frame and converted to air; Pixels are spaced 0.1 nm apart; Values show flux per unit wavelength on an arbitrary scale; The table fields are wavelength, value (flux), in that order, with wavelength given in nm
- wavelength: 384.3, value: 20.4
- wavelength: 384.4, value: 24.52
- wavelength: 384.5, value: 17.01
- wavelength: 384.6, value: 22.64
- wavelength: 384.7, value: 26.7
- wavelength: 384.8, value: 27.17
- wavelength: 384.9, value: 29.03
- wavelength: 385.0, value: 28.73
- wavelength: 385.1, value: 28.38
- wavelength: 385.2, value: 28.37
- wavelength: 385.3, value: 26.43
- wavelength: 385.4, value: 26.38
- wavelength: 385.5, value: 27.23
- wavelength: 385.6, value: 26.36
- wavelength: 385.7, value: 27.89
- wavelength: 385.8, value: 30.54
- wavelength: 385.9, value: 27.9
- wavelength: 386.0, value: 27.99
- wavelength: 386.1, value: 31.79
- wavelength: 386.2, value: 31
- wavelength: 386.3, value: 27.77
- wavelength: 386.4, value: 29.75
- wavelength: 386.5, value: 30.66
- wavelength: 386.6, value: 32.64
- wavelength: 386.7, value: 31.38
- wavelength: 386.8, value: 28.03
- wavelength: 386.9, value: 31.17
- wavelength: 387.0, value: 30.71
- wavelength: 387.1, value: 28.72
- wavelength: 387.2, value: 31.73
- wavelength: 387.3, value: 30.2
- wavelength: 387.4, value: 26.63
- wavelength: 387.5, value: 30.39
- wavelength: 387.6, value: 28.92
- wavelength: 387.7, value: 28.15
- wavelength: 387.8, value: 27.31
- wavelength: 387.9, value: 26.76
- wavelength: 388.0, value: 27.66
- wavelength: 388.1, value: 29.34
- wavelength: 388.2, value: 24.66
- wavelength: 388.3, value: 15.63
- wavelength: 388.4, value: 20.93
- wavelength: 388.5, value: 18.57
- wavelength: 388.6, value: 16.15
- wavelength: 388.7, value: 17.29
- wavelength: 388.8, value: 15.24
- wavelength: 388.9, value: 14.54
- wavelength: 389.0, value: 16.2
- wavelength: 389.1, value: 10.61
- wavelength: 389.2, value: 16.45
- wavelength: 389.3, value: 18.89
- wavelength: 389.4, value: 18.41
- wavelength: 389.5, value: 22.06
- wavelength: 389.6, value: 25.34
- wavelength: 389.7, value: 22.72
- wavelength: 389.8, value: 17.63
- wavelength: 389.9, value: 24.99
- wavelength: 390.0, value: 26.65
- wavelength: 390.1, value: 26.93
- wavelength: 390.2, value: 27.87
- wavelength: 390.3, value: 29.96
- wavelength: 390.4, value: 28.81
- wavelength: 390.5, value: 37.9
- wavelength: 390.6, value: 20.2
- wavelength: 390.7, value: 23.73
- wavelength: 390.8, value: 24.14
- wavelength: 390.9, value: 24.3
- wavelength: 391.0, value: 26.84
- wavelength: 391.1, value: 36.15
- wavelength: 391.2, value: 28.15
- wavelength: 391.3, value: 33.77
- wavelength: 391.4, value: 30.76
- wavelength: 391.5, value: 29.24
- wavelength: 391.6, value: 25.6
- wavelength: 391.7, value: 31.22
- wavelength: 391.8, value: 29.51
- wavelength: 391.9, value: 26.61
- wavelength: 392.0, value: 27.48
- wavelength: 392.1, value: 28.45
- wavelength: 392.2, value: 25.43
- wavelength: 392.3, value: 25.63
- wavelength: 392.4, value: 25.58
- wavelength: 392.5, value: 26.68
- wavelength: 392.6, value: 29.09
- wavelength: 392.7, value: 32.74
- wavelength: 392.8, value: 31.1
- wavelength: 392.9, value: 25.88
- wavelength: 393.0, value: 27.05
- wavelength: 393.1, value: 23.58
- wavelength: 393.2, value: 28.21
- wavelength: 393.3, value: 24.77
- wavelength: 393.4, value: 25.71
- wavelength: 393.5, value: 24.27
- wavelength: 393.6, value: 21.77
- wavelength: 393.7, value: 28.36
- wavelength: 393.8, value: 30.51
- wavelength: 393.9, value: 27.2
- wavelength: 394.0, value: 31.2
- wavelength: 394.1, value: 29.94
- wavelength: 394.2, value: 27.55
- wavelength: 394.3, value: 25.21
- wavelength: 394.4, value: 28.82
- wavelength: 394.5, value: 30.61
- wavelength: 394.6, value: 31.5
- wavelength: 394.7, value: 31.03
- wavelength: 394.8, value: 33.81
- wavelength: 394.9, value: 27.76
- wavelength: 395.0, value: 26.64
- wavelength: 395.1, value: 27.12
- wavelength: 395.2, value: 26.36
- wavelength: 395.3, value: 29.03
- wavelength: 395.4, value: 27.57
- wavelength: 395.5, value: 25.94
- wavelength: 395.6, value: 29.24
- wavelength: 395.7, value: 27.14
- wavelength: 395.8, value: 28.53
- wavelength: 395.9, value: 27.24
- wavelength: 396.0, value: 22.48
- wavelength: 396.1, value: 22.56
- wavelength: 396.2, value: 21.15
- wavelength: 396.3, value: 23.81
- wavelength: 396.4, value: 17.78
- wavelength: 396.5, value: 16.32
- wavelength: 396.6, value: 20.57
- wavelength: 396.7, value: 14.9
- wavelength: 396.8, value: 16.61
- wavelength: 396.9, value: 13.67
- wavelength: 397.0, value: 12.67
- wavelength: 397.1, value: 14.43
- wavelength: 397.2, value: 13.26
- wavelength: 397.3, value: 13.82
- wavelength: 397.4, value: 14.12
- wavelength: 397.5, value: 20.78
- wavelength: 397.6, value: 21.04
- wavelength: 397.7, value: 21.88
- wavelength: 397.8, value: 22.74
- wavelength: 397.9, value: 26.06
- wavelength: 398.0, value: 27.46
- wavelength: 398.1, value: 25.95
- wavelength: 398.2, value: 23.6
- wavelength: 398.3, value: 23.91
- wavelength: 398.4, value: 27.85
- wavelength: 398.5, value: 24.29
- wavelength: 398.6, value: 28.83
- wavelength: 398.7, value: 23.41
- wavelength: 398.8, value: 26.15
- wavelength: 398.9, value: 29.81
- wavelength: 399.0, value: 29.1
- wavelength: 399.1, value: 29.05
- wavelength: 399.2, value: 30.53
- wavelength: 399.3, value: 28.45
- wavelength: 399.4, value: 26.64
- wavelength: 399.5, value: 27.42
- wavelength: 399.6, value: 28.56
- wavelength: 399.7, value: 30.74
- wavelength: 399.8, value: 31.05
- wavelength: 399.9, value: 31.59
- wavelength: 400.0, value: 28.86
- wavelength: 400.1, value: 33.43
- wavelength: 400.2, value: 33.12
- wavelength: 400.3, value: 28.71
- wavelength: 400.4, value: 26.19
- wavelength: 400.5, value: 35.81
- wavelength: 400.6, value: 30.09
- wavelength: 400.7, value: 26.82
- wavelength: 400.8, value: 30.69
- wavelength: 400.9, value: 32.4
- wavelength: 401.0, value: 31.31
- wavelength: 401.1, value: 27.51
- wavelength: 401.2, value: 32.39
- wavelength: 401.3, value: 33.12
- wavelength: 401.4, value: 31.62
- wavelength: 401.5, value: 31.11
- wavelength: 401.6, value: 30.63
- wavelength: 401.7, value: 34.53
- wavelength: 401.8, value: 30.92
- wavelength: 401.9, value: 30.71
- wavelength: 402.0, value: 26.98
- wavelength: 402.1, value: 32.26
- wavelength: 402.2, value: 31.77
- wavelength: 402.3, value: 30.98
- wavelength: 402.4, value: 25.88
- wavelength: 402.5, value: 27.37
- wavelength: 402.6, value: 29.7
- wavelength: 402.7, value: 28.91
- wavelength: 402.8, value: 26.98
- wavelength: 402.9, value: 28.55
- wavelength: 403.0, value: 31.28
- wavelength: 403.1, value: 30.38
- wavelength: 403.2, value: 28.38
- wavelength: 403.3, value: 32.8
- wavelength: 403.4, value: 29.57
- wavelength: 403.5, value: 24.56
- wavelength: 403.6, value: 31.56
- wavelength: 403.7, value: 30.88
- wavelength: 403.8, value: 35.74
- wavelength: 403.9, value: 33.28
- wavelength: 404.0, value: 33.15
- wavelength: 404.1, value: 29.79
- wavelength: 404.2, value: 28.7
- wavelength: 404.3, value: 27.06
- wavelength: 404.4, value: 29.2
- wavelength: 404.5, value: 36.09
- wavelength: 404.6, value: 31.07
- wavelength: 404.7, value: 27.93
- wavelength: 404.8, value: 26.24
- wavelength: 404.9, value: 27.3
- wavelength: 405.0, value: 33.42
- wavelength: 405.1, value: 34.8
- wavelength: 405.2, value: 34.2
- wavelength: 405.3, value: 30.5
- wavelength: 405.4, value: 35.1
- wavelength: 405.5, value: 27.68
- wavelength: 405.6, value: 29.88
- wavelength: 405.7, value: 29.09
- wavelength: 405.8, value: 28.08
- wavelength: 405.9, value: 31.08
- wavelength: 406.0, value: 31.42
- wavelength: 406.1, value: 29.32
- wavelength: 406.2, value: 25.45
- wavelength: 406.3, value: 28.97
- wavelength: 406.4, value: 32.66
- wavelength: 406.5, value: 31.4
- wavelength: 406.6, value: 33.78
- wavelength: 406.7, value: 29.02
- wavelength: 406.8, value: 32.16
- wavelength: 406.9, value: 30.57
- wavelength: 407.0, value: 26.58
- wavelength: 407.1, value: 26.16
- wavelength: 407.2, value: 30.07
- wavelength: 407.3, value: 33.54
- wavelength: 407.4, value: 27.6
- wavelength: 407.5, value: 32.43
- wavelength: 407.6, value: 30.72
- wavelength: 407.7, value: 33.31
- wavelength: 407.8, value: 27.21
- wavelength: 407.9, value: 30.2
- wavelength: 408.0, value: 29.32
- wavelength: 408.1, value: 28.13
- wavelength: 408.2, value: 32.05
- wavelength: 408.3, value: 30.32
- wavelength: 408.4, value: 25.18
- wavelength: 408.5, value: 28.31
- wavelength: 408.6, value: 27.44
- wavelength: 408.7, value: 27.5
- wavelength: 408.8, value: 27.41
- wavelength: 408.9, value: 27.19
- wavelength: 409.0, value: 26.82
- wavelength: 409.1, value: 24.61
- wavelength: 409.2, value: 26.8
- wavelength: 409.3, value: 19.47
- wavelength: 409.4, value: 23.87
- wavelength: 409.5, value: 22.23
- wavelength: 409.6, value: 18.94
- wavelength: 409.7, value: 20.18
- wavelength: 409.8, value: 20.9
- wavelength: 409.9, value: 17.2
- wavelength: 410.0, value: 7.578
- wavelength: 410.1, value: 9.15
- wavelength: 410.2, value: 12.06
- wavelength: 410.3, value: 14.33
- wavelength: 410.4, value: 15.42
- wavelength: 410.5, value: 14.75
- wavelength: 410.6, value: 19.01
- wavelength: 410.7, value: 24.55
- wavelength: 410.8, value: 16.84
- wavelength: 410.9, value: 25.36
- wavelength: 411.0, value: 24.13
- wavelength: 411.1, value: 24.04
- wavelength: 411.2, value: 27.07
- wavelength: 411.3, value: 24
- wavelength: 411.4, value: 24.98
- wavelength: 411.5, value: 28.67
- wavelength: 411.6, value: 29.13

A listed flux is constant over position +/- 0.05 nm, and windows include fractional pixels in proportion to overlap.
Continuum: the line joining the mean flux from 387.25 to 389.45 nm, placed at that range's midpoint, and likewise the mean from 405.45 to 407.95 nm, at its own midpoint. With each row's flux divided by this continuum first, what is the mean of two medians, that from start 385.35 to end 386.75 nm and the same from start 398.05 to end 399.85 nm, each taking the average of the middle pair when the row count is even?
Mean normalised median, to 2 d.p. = 1.23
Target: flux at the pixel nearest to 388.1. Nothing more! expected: 29.34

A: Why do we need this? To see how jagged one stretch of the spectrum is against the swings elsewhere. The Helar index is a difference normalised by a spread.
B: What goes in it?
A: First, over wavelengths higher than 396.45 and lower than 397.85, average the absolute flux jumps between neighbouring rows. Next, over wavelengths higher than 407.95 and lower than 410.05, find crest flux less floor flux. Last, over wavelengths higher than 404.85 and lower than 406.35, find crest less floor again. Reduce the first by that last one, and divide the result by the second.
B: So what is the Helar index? -0.3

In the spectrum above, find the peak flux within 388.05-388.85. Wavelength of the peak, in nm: 388.1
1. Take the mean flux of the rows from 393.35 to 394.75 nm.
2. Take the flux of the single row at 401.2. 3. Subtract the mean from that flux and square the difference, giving 18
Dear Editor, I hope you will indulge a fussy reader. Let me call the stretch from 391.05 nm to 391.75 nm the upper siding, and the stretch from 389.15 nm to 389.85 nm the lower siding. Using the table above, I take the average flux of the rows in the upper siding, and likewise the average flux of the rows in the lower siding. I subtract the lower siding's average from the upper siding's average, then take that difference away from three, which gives -7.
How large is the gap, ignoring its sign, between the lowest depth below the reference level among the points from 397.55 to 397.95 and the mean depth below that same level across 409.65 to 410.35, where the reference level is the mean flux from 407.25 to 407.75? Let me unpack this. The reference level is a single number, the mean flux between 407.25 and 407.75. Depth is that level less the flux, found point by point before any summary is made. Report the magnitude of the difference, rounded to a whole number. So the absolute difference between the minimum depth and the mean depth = 12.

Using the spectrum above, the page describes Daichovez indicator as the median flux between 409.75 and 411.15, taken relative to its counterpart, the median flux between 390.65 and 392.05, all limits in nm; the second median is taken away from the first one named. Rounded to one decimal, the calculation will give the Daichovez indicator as -10.8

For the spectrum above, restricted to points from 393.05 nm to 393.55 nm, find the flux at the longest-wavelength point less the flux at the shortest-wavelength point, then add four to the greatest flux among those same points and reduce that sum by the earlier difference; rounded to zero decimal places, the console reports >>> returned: 32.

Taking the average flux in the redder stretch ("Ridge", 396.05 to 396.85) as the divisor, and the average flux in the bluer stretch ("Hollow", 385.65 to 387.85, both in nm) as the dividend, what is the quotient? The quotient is 1.5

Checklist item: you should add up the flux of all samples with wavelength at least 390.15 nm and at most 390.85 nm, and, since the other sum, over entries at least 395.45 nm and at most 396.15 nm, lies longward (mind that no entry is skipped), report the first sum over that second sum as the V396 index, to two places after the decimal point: 1.05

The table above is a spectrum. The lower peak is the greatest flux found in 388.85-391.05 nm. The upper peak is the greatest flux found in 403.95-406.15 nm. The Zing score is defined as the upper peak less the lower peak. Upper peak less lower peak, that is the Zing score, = -1.8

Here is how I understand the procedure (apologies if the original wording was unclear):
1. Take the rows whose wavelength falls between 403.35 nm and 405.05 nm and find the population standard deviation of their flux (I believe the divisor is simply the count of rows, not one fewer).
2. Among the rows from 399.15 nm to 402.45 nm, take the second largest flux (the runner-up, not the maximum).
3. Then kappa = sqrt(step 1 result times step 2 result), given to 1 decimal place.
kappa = 10.5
